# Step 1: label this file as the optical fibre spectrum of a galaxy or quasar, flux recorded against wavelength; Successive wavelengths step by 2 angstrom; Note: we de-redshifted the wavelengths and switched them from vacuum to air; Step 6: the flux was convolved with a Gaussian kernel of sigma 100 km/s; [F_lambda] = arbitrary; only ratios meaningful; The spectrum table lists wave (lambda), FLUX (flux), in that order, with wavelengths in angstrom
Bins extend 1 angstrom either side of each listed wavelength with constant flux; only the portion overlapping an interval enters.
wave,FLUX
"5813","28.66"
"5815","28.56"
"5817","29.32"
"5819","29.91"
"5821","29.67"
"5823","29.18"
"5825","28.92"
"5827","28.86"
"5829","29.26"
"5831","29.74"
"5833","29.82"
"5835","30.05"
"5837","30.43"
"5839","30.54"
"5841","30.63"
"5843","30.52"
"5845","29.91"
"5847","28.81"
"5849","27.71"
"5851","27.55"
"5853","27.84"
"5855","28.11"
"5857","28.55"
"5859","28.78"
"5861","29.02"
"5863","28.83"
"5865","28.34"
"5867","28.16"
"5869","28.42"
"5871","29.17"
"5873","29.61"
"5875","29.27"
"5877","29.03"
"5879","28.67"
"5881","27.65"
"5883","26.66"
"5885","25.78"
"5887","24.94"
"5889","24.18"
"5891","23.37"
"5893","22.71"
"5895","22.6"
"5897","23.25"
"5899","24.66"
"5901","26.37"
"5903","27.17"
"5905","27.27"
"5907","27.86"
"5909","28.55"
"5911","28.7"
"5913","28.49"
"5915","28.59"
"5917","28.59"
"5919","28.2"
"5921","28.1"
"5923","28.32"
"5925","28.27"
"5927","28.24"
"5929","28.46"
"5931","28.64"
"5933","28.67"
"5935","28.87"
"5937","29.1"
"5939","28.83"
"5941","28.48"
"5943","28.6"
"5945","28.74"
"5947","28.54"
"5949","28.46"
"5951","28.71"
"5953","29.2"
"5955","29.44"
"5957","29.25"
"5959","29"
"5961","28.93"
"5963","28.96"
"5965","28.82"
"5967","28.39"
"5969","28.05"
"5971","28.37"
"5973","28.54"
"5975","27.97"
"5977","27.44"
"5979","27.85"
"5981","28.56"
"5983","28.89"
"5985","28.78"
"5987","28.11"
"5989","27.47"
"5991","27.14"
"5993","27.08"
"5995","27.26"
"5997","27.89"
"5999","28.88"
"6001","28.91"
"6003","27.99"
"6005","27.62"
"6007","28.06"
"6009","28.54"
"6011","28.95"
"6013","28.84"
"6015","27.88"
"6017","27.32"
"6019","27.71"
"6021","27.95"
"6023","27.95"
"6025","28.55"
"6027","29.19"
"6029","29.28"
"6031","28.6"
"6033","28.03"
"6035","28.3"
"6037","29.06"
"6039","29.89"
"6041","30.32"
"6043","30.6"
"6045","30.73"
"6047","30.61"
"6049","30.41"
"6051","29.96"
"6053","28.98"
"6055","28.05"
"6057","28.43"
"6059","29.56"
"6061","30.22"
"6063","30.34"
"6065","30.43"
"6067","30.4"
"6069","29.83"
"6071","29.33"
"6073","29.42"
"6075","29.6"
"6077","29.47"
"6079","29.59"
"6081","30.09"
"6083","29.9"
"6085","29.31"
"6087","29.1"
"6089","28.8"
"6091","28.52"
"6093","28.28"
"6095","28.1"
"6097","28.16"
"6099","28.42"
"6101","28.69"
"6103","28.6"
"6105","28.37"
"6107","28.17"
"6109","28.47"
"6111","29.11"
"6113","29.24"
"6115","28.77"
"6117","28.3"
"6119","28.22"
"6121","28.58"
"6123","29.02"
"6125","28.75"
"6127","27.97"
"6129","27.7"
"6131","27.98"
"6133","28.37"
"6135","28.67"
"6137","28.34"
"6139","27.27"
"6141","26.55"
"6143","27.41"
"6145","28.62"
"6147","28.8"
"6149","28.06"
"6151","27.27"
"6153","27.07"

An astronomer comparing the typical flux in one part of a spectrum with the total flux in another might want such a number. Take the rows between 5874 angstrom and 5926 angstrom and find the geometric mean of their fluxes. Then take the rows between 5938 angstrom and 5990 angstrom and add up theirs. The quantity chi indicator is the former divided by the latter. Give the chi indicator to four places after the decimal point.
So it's 0.0360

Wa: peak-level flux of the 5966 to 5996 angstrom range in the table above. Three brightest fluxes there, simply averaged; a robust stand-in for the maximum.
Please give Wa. 28.7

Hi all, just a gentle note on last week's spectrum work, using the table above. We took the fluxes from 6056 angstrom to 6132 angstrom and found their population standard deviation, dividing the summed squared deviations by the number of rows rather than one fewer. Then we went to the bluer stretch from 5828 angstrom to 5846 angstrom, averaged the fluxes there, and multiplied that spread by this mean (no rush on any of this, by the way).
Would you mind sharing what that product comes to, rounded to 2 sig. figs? 23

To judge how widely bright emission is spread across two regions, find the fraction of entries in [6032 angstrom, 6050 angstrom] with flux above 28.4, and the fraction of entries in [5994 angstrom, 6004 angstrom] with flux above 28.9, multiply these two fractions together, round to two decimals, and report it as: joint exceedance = 0.16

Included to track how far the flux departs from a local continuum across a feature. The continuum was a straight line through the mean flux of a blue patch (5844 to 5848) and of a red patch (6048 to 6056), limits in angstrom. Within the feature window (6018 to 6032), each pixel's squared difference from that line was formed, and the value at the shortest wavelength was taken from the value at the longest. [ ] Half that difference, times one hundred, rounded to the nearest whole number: -107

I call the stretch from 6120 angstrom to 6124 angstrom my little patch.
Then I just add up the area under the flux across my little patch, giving 115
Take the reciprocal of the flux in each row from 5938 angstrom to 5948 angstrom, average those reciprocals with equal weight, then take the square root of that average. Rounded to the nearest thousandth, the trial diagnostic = 0.187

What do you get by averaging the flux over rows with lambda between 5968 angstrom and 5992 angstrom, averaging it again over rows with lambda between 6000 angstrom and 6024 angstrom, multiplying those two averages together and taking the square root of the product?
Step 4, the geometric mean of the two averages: 28.1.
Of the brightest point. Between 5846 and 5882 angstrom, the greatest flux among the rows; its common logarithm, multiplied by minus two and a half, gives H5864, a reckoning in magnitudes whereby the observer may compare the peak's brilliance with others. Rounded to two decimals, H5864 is -3.68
